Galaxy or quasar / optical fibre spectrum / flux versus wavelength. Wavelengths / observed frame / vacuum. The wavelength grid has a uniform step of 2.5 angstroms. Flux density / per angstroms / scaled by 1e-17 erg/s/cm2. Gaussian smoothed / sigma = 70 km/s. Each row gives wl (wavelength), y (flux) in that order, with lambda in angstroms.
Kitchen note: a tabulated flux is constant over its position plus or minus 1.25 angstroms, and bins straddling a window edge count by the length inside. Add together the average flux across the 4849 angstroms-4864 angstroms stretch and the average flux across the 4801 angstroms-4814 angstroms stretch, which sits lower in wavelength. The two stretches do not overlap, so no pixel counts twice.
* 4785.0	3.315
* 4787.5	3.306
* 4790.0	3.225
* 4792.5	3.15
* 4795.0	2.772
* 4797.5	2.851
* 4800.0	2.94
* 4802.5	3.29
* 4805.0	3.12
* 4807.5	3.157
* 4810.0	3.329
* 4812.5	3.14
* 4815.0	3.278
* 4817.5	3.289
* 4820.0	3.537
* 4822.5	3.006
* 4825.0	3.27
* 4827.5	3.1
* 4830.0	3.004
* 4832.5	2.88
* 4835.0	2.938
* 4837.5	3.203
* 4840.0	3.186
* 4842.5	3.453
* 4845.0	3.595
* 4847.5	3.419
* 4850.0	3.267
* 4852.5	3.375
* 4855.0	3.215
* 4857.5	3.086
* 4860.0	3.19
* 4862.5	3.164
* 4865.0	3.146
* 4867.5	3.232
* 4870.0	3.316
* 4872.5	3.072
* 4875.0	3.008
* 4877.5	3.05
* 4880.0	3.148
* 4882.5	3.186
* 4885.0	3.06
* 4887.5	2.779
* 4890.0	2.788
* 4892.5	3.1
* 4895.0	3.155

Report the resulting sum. 6.42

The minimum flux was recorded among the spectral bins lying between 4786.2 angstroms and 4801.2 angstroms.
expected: 2.772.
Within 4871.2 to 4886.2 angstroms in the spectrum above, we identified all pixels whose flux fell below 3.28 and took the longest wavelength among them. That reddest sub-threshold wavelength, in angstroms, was 4885.0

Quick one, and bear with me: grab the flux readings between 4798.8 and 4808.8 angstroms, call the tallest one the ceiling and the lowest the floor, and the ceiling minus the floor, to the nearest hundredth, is 0.35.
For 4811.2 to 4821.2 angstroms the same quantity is 0.40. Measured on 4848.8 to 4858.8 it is 0.29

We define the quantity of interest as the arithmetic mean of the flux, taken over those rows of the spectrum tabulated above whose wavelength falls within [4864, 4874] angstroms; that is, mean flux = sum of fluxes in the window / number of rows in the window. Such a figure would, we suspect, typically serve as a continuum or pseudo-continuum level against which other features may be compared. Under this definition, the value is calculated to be 3.19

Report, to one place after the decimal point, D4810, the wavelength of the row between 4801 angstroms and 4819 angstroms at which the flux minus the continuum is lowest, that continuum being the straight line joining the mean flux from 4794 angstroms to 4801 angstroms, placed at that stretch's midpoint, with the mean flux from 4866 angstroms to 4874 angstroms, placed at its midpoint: 4812.5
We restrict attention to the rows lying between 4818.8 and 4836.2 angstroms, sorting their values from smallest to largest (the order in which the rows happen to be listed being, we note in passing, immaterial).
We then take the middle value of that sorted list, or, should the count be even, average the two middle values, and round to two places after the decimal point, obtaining 3.01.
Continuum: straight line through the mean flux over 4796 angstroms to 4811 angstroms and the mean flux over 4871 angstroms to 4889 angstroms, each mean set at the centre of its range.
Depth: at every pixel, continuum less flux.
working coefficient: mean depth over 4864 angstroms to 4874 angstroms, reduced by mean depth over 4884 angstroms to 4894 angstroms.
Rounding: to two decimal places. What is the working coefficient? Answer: -0.24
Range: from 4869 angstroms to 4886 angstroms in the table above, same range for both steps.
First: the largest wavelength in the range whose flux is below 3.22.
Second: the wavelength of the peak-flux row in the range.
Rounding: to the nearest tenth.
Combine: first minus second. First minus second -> 15.0 angstroms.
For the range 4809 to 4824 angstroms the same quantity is 2.5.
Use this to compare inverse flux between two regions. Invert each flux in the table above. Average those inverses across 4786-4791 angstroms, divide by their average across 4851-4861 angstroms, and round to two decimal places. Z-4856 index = 0.98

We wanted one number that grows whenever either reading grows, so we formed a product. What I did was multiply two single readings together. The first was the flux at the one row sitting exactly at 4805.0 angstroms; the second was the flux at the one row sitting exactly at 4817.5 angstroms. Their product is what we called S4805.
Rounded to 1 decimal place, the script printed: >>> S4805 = 10.3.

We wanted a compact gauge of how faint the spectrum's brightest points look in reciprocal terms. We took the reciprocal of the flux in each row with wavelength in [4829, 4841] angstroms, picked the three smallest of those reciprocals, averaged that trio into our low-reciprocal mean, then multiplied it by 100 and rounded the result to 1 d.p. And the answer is 32.0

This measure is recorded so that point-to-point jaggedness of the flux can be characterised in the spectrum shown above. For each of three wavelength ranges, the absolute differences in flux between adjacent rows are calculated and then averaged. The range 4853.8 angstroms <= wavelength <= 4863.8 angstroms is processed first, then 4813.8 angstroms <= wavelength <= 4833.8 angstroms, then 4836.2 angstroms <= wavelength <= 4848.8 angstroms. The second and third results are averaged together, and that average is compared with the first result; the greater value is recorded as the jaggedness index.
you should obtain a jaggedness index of 0.178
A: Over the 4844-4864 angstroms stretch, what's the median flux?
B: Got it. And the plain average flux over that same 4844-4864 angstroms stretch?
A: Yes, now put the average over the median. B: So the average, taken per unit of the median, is 1.01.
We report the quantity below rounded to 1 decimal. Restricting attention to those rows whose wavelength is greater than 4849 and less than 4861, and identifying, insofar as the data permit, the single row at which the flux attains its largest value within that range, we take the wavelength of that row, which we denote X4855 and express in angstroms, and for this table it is 4852.5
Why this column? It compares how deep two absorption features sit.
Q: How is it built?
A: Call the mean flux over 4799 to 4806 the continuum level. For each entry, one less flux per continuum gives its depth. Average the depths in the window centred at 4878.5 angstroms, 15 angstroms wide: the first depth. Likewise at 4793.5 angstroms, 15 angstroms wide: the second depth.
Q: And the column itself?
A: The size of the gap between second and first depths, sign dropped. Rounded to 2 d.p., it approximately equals 0.01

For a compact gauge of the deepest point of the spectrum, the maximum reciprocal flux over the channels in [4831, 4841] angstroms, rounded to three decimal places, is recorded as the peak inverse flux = 0.347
